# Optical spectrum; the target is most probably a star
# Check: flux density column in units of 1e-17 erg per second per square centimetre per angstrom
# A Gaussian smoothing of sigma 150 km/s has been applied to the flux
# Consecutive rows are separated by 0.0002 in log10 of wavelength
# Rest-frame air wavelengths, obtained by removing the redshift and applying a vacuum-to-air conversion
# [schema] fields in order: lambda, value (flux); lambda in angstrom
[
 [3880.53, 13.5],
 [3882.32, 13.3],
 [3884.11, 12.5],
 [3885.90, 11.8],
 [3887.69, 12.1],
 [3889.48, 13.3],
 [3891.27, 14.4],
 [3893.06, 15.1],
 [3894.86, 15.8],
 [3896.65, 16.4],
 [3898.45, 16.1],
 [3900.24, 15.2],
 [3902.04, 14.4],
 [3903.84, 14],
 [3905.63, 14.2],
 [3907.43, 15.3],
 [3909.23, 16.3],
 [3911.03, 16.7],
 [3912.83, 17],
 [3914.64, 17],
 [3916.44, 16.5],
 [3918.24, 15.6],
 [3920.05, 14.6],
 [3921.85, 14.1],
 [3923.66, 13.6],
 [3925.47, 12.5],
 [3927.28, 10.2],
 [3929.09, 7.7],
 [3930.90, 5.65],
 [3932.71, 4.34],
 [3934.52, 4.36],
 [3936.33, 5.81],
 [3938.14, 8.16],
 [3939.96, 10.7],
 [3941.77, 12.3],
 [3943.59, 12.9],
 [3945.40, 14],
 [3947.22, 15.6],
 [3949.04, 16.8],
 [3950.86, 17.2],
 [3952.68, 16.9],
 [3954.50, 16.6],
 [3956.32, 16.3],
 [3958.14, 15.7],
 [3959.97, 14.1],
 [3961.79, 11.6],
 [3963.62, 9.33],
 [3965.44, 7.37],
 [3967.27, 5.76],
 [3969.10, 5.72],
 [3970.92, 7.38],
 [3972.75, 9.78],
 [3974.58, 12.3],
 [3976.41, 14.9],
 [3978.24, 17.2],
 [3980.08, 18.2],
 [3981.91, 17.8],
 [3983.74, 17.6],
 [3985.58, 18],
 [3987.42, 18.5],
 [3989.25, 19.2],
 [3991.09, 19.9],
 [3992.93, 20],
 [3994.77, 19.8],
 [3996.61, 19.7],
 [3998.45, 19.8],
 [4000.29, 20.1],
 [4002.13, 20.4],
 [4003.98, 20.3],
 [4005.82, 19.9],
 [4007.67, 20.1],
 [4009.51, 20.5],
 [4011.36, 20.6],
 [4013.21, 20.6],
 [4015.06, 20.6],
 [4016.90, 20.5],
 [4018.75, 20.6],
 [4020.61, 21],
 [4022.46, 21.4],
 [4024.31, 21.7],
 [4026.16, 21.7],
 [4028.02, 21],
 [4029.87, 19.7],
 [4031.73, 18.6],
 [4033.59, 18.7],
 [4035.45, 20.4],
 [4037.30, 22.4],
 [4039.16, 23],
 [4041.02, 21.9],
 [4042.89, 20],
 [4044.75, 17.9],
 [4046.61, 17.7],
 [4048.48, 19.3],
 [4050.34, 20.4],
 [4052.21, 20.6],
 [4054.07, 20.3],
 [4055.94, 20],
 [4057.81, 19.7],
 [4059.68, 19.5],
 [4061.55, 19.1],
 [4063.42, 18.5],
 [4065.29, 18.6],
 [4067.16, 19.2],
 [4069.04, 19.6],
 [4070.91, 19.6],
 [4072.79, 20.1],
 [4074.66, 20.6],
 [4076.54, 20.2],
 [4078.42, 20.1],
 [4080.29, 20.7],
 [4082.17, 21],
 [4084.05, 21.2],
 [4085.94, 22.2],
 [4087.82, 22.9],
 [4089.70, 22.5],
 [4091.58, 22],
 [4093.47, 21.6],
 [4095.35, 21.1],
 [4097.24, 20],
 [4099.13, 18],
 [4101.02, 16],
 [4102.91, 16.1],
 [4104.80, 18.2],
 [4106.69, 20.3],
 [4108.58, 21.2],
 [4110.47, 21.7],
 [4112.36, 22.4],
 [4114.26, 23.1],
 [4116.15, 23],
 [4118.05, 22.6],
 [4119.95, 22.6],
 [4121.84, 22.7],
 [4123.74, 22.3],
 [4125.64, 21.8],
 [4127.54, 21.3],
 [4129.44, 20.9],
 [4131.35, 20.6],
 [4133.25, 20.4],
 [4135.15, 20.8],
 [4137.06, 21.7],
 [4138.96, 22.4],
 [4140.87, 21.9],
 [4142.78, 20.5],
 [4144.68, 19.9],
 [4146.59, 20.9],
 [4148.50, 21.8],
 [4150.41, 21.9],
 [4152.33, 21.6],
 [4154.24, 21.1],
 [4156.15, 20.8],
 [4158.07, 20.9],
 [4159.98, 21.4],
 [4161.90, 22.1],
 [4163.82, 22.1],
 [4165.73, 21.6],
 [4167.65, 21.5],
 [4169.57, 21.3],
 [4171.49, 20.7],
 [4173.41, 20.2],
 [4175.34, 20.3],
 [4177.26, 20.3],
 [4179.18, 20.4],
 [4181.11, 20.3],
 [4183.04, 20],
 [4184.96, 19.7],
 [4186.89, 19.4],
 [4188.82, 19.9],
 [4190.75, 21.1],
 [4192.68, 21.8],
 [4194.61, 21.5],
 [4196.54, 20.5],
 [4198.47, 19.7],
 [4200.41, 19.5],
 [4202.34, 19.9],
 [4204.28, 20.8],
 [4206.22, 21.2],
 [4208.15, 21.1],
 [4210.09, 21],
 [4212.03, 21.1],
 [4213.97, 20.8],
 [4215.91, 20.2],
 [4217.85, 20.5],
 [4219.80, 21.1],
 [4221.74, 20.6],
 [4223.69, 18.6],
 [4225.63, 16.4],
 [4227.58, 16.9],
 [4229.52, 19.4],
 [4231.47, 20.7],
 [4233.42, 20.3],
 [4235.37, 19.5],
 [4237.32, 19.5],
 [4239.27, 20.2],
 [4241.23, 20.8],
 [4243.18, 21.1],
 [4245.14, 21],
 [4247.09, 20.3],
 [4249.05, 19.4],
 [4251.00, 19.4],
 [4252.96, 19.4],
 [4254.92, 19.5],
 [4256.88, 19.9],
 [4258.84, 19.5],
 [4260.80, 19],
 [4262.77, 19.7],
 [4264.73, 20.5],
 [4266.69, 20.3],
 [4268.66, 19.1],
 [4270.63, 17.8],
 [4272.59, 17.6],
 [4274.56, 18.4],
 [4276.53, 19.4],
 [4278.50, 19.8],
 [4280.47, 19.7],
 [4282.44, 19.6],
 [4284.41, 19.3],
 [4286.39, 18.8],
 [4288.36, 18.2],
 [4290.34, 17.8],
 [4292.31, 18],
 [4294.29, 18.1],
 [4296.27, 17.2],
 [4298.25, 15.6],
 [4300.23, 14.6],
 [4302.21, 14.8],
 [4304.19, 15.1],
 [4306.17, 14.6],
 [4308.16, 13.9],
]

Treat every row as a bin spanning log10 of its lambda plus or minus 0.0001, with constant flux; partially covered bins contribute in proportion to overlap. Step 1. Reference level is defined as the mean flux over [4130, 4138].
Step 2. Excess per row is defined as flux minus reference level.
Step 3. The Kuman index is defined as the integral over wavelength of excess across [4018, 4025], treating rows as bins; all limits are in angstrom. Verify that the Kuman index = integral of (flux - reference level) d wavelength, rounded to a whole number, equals 2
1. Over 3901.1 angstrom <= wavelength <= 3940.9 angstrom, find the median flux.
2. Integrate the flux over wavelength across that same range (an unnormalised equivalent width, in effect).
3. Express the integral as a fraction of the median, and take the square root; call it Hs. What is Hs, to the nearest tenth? 5.9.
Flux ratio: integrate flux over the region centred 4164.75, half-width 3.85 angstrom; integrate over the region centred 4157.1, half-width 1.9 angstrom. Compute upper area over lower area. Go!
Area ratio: 2.1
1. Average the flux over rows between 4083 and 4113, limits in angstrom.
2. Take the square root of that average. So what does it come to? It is 4.52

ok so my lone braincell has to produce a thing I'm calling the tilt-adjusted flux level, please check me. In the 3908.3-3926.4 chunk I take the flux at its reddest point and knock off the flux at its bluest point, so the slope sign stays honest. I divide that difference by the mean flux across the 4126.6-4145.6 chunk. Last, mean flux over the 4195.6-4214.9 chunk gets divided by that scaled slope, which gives -114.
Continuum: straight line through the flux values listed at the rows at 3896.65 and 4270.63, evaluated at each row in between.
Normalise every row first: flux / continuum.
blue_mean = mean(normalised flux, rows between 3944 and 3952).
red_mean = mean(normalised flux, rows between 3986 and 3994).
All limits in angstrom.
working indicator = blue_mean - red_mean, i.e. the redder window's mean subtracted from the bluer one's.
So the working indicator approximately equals -0.20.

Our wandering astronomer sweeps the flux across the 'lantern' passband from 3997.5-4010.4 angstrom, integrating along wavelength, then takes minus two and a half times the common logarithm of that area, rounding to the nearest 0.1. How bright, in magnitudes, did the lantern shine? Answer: -6.0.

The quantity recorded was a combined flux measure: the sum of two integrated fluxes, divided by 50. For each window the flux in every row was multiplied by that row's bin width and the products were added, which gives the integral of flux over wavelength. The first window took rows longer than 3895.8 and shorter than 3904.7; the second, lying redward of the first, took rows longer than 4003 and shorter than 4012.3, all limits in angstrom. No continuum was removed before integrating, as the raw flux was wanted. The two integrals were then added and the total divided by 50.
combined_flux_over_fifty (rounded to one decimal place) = 6.5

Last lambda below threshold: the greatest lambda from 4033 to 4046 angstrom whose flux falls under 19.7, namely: 4044.75 angstrom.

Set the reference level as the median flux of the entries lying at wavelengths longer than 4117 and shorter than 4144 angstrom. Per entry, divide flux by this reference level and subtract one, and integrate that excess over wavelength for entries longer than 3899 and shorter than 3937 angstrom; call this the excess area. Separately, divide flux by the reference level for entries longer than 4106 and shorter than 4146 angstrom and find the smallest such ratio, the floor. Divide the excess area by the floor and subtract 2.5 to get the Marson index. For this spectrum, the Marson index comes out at -20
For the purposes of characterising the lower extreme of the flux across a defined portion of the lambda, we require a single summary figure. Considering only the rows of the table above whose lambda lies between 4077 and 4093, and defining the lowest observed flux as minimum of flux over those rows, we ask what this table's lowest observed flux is 20.1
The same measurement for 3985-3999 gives 18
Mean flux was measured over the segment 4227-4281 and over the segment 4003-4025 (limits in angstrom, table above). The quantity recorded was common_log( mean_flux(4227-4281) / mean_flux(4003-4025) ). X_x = -0.023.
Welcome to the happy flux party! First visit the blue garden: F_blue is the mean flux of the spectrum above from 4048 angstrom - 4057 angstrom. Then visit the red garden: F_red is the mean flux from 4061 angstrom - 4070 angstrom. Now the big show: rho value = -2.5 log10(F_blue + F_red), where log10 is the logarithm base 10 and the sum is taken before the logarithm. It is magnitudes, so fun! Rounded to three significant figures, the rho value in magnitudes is -3.98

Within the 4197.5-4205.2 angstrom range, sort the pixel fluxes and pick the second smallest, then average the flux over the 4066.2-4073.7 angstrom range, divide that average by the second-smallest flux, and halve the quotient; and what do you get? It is 0.50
